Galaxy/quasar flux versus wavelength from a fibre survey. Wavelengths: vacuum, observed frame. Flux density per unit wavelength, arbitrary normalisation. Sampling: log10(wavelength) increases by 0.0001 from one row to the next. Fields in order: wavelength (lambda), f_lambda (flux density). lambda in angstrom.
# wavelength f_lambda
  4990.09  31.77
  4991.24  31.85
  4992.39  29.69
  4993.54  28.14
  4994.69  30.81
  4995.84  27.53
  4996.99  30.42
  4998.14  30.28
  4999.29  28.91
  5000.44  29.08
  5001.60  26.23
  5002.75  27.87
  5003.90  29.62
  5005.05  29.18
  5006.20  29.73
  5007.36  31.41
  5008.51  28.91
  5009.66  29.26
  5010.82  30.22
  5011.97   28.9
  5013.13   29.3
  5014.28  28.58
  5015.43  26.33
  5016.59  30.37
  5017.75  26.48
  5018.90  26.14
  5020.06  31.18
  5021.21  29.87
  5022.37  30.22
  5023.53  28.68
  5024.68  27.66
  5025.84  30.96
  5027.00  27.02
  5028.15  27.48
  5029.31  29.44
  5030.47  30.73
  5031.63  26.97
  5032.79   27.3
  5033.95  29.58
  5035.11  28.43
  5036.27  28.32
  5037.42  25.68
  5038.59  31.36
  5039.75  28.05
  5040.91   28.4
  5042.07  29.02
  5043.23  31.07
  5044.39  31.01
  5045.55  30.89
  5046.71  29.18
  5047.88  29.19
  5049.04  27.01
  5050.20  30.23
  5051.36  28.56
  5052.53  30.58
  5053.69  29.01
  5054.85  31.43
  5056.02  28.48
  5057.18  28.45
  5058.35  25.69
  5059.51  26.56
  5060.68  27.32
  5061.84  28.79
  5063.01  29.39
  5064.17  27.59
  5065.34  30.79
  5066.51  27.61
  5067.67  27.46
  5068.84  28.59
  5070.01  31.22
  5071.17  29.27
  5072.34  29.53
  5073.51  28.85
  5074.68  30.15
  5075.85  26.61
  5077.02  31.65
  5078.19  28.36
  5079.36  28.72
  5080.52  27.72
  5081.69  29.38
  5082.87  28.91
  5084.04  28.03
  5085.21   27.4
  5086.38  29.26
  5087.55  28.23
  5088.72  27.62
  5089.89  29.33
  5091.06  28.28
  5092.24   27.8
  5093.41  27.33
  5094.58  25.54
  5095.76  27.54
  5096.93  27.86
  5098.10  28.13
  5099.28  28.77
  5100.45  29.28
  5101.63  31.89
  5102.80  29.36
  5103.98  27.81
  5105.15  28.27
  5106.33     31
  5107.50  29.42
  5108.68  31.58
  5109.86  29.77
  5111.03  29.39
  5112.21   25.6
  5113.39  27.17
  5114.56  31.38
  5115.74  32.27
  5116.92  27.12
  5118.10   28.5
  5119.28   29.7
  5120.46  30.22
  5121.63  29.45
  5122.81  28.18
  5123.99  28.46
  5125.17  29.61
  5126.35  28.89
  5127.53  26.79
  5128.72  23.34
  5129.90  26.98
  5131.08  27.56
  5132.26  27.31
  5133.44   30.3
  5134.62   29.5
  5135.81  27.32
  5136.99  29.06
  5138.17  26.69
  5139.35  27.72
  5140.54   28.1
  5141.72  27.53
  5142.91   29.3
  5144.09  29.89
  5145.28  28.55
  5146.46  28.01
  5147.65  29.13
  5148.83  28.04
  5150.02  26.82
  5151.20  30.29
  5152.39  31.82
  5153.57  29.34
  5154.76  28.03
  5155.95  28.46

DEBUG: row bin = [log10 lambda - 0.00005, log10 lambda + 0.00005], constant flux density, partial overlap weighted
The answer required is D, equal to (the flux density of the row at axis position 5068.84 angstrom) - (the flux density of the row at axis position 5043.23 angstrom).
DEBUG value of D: -2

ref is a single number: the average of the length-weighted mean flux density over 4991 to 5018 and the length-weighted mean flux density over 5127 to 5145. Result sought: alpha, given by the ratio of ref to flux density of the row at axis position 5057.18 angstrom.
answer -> 1.00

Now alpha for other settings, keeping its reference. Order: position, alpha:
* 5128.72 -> 1.22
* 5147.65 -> 0.98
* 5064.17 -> 1.03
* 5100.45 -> 0.97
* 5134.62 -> 0.97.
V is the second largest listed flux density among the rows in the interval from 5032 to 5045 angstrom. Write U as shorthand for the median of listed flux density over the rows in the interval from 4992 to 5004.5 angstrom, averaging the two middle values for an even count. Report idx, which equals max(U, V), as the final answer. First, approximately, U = 29.1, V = 31.07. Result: 31.1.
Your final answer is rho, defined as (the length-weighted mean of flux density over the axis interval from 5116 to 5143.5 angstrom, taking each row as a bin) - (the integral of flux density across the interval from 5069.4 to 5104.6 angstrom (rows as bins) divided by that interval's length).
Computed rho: -0.5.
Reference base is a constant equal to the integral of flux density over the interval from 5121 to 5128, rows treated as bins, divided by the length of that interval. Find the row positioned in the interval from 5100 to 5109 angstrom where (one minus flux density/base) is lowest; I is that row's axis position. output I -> 5101.63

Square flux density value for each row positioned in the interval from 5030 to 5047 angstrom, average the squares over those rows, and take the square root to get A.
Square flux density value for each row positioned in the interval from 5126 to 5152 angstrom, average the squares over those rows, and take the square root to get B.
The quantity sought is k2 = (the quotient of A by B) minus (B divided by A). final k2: 0.07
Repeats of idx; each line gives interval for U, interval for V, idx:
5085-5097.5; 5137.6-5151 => 29.3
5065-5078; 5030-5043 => 30.7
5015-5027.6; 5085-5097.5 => 29.3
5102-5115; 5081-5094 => 29.4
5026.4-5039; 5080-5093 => 29.3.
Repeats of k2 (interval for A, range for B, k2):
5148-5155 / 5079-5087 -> 0.04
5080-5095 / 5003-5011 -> -0.12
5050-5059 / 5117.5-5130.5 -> 0.06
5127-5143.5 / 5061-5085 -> -0.09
